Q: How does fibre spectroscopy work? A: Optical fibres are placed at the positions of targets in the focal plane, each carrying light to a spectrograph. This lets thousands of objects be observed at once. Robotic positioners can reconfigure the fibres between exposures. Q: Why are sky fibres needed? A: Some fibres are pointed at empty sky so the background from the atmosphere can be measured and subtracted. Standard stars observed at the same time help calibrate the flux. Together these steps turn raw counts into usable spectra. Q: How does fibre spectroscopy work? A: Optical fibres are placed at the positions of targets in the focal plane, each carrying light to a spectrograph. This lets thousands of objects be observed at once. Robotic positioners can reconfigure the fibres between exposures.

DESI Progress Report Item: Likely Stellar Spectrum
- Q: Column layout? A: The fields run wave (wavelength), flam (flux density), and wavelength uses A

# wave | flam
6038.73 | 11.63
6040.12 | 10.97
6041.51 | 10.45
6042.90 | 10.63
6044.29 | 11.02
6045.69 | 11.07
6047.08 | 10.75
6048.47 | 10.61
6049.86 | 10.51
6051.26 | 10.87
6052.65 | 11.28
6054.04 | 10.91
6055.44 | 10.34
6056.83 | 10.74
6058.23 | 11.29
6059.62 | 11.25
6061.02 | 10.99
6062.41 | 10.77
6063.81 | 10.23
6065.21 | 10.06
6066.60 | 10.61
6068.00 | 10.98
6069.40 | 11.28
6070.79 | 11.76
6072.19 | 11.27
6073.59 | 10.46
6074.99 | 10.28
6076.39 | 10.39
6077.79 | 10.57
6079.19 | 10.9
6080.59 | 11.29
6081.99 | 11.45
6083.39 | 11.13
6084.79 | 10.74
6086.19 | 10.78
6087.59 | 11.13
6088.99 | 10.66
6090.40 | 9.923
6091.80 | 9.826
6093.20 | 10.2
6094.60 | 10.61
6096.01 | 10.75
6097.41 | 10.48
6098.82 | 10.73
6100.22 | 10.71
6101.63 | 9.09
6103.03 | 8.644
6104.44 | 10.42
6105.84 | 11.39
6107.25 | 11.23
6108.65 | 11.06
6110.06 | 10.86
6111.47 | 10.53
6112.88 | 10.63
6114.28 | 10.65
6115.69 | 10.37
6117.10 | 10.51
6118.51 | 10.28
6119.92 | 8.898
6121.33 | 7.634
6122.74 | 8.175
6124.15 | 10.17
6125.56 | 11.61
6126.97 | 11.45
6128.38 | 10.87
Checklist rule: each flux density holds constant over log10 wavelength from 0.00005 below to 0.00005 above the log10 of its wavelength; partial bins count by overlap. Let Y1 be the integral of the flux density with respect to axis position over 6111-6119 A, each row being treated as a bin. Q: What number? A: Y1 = 84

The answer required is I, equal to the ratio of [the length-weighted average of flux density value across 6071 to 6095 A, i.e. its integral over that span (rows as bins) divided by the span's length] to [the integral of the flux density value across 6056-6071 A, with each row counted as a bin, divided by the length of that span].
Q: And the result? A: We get 0.98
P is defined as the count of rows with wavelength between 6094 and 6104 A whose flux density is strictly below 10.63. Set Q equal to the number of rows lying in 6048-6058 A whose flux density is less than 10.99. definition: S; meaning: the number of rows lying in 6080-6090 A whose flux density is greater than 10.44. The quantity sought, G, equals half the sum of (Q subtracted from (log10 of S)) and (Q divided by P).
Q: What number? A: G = -1.8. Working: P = 4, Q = 6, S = 7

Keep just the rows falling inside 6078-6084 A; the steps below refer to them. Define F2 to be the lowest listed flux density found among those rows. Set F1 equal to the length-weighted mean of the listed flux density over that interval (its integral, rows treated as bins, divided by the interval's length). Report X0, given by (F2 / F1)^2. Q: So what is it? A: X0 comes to 0.957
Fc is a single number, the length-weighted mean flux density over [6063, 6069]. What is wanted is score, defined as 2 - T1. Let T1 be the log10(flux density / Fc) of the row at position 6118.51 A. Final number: 2.01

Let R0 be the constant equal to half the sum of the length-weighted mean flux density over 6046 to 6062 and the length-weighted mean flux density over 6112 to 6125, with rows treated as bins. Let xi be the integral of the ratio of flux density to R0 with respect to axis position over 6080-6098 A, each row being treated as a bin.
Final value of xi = 18.7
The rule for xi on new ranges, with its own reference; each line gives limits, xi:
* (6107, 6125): 17.6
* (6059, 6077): 18.9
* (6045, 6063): 19.0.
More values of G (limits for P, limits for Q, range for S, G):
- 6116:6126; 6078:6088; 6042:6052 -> -0.8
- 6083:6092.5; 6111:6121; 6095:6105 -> -1.4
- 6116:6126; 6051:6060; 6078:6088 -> -1.2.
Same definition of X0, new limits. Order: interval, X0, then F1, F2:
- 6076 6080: 0.951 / 10.65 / 10.39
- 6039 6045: 0.932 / 10.82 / 10.45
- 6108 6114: 0.958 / 10.76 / 10.53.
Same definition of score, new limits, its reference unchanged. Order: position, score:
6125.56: 1.96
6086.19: 1.99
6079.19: 1.98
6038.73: 1.96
